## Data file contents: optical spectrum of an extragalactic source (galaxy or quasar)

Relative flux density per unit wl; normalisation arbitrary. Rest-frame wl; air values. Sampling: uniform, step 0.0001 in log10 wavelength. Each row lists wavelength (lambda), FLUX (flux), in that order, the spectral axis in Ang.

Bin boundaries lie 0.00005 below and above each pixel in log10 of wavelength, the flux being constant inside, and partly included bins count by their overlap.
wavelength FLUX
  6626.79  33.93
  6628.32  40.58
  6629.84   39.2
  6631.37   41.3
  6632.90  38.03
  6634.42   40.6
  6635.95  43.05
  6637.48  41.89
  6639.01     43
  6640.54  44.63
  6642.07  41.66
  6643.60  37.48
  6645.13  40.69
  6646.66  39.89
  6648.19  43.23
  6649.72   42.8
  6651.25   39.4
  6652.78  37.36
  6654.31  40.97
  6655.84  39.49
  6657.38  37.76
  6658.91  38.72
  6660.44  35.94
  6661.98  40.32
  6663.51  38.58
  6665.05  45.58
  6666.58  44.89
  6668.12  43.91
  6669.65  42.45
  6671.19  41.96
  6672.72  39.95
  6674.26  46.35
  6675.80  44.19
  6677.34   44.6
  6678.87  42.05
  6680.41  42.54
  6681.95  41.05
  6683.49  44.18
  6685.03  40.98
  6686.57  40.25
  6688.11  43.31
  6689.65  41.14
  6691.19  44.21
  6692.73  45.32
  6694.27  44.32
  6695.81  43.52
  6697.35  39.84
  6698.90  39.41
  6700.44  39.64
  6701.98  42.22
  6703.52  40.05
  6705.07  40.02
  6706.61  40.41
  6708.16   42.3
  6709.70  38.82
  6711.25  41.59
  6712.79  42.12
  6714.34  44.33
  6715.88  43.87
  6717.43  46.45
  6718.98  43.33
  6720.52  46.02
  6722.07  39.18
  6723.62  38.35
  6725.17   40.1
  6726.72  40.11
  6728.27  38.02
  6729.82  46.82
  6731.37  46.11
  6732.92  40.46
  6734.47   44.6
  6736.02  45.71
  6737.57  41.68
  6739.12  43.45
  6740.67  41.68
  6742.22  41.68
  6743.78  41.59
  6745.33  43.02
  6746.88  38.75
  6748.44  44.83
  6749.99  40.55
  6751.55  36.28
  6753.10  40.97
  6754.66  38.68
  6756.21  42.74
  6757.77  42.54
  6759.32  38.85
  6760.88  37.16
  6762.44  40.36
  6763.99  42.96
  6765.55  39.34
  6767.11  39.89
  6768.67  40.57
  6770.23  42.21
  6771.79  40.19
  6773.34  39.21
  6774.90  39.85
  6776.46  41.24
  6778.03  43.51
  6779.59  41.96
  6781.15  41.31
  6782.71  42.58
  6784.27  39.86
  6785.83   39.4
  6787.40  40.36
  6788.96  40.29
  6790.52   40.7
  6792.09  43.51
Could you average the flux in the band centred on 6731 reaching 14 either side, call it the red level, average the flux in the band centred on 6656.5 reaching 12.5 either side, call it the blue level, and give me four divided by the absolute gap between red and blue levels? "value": 2.1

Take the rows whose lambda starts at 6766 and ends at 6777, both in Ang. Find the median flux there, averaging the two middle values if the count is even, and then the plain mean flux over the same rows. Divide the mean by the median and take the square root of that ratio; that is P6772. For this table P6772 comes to 1.00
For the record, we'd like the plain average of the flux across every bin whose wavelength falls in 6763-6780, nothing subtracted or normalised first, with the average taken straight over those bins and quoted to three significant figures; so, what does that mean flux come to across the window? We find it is 41.0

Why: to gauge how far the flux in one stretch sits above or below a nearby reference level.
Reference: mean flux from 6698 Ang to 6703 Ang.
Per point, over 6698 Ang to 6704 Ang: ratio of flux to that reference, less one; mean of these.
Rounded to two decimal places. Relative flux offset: 0.00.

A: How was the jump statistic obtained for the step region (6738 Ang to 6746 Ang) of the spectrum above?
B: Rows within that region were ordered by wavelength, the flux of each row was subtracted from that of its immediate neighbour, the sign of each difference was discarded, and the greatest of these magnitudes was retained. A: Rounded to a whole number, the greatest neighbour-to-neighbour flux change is 2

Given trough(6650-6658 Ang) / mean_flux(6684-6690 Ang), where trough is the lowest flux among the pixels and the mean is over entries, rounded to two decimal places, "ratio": 0.90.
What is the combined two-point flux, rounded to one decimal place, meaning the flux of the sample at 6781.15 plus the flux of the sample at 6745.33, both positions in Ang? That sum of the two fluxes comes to 84.3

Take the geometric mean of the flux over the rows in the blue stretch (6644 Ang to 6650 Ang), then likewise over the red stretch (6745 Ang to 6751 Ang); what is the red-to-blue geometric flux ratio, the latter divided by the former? 1.00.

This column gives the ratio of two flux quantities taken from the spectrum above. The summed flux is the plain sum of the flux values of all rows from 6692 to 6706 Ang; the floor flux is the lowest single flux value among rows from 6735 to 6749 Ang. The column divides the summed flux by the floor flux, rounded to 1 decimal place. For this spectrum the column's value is 9.7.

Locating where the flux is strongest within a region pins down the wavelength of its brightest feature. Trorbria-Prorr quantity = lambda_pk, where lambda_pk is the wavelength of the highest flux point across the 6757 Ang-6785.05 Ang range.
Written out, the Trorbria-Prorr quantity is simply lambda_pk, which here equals 6778.03 Ang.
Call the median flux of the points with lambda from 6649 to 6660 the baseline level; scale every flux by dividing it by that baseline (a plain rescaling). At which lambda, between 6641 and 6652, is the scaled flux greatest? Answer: 6648.19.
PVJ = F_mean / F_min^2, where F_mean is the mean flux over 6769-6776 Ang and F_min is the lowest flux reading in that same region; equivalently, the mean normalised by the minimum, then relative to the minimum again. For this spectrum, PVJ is 0.0263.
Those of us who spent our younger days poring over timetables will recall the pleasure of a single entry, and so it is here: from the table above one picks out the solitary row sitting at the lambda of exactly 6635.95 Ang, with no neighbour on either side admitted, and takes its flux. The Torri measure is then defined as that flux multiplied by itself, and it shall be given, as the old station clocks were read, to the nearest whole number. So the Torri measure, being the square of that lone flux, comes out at 1853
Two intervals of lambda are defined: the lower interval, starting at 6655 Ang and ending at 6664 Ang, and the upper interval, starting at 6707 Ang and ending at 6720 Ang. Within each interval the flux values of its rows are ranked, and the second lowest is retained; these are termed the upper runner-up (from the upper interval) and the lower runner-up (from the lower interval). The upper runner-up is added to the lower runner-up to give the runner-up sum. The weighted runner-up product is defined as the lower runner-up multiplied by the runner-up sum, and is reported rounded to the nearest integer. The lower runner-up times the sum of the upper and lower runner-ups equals 2996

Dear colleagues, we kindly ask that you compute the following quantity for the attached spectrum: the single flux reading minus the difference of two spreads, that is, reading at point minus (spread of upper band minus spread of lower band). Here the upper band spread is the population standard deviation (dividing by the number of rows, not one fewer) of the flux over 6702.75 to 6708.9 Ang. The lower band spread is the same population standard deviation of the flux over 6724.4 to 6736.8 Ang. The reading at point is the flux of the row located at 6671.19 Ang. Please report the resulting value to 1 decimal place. 44.2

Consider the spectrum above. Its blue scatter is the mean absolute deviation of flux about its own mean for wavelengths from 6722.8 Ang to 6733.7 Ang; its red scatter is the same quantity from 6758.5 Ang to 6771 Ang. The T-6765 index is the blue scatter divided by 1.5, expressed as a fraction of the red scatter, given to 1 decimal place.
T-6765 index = 1.4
